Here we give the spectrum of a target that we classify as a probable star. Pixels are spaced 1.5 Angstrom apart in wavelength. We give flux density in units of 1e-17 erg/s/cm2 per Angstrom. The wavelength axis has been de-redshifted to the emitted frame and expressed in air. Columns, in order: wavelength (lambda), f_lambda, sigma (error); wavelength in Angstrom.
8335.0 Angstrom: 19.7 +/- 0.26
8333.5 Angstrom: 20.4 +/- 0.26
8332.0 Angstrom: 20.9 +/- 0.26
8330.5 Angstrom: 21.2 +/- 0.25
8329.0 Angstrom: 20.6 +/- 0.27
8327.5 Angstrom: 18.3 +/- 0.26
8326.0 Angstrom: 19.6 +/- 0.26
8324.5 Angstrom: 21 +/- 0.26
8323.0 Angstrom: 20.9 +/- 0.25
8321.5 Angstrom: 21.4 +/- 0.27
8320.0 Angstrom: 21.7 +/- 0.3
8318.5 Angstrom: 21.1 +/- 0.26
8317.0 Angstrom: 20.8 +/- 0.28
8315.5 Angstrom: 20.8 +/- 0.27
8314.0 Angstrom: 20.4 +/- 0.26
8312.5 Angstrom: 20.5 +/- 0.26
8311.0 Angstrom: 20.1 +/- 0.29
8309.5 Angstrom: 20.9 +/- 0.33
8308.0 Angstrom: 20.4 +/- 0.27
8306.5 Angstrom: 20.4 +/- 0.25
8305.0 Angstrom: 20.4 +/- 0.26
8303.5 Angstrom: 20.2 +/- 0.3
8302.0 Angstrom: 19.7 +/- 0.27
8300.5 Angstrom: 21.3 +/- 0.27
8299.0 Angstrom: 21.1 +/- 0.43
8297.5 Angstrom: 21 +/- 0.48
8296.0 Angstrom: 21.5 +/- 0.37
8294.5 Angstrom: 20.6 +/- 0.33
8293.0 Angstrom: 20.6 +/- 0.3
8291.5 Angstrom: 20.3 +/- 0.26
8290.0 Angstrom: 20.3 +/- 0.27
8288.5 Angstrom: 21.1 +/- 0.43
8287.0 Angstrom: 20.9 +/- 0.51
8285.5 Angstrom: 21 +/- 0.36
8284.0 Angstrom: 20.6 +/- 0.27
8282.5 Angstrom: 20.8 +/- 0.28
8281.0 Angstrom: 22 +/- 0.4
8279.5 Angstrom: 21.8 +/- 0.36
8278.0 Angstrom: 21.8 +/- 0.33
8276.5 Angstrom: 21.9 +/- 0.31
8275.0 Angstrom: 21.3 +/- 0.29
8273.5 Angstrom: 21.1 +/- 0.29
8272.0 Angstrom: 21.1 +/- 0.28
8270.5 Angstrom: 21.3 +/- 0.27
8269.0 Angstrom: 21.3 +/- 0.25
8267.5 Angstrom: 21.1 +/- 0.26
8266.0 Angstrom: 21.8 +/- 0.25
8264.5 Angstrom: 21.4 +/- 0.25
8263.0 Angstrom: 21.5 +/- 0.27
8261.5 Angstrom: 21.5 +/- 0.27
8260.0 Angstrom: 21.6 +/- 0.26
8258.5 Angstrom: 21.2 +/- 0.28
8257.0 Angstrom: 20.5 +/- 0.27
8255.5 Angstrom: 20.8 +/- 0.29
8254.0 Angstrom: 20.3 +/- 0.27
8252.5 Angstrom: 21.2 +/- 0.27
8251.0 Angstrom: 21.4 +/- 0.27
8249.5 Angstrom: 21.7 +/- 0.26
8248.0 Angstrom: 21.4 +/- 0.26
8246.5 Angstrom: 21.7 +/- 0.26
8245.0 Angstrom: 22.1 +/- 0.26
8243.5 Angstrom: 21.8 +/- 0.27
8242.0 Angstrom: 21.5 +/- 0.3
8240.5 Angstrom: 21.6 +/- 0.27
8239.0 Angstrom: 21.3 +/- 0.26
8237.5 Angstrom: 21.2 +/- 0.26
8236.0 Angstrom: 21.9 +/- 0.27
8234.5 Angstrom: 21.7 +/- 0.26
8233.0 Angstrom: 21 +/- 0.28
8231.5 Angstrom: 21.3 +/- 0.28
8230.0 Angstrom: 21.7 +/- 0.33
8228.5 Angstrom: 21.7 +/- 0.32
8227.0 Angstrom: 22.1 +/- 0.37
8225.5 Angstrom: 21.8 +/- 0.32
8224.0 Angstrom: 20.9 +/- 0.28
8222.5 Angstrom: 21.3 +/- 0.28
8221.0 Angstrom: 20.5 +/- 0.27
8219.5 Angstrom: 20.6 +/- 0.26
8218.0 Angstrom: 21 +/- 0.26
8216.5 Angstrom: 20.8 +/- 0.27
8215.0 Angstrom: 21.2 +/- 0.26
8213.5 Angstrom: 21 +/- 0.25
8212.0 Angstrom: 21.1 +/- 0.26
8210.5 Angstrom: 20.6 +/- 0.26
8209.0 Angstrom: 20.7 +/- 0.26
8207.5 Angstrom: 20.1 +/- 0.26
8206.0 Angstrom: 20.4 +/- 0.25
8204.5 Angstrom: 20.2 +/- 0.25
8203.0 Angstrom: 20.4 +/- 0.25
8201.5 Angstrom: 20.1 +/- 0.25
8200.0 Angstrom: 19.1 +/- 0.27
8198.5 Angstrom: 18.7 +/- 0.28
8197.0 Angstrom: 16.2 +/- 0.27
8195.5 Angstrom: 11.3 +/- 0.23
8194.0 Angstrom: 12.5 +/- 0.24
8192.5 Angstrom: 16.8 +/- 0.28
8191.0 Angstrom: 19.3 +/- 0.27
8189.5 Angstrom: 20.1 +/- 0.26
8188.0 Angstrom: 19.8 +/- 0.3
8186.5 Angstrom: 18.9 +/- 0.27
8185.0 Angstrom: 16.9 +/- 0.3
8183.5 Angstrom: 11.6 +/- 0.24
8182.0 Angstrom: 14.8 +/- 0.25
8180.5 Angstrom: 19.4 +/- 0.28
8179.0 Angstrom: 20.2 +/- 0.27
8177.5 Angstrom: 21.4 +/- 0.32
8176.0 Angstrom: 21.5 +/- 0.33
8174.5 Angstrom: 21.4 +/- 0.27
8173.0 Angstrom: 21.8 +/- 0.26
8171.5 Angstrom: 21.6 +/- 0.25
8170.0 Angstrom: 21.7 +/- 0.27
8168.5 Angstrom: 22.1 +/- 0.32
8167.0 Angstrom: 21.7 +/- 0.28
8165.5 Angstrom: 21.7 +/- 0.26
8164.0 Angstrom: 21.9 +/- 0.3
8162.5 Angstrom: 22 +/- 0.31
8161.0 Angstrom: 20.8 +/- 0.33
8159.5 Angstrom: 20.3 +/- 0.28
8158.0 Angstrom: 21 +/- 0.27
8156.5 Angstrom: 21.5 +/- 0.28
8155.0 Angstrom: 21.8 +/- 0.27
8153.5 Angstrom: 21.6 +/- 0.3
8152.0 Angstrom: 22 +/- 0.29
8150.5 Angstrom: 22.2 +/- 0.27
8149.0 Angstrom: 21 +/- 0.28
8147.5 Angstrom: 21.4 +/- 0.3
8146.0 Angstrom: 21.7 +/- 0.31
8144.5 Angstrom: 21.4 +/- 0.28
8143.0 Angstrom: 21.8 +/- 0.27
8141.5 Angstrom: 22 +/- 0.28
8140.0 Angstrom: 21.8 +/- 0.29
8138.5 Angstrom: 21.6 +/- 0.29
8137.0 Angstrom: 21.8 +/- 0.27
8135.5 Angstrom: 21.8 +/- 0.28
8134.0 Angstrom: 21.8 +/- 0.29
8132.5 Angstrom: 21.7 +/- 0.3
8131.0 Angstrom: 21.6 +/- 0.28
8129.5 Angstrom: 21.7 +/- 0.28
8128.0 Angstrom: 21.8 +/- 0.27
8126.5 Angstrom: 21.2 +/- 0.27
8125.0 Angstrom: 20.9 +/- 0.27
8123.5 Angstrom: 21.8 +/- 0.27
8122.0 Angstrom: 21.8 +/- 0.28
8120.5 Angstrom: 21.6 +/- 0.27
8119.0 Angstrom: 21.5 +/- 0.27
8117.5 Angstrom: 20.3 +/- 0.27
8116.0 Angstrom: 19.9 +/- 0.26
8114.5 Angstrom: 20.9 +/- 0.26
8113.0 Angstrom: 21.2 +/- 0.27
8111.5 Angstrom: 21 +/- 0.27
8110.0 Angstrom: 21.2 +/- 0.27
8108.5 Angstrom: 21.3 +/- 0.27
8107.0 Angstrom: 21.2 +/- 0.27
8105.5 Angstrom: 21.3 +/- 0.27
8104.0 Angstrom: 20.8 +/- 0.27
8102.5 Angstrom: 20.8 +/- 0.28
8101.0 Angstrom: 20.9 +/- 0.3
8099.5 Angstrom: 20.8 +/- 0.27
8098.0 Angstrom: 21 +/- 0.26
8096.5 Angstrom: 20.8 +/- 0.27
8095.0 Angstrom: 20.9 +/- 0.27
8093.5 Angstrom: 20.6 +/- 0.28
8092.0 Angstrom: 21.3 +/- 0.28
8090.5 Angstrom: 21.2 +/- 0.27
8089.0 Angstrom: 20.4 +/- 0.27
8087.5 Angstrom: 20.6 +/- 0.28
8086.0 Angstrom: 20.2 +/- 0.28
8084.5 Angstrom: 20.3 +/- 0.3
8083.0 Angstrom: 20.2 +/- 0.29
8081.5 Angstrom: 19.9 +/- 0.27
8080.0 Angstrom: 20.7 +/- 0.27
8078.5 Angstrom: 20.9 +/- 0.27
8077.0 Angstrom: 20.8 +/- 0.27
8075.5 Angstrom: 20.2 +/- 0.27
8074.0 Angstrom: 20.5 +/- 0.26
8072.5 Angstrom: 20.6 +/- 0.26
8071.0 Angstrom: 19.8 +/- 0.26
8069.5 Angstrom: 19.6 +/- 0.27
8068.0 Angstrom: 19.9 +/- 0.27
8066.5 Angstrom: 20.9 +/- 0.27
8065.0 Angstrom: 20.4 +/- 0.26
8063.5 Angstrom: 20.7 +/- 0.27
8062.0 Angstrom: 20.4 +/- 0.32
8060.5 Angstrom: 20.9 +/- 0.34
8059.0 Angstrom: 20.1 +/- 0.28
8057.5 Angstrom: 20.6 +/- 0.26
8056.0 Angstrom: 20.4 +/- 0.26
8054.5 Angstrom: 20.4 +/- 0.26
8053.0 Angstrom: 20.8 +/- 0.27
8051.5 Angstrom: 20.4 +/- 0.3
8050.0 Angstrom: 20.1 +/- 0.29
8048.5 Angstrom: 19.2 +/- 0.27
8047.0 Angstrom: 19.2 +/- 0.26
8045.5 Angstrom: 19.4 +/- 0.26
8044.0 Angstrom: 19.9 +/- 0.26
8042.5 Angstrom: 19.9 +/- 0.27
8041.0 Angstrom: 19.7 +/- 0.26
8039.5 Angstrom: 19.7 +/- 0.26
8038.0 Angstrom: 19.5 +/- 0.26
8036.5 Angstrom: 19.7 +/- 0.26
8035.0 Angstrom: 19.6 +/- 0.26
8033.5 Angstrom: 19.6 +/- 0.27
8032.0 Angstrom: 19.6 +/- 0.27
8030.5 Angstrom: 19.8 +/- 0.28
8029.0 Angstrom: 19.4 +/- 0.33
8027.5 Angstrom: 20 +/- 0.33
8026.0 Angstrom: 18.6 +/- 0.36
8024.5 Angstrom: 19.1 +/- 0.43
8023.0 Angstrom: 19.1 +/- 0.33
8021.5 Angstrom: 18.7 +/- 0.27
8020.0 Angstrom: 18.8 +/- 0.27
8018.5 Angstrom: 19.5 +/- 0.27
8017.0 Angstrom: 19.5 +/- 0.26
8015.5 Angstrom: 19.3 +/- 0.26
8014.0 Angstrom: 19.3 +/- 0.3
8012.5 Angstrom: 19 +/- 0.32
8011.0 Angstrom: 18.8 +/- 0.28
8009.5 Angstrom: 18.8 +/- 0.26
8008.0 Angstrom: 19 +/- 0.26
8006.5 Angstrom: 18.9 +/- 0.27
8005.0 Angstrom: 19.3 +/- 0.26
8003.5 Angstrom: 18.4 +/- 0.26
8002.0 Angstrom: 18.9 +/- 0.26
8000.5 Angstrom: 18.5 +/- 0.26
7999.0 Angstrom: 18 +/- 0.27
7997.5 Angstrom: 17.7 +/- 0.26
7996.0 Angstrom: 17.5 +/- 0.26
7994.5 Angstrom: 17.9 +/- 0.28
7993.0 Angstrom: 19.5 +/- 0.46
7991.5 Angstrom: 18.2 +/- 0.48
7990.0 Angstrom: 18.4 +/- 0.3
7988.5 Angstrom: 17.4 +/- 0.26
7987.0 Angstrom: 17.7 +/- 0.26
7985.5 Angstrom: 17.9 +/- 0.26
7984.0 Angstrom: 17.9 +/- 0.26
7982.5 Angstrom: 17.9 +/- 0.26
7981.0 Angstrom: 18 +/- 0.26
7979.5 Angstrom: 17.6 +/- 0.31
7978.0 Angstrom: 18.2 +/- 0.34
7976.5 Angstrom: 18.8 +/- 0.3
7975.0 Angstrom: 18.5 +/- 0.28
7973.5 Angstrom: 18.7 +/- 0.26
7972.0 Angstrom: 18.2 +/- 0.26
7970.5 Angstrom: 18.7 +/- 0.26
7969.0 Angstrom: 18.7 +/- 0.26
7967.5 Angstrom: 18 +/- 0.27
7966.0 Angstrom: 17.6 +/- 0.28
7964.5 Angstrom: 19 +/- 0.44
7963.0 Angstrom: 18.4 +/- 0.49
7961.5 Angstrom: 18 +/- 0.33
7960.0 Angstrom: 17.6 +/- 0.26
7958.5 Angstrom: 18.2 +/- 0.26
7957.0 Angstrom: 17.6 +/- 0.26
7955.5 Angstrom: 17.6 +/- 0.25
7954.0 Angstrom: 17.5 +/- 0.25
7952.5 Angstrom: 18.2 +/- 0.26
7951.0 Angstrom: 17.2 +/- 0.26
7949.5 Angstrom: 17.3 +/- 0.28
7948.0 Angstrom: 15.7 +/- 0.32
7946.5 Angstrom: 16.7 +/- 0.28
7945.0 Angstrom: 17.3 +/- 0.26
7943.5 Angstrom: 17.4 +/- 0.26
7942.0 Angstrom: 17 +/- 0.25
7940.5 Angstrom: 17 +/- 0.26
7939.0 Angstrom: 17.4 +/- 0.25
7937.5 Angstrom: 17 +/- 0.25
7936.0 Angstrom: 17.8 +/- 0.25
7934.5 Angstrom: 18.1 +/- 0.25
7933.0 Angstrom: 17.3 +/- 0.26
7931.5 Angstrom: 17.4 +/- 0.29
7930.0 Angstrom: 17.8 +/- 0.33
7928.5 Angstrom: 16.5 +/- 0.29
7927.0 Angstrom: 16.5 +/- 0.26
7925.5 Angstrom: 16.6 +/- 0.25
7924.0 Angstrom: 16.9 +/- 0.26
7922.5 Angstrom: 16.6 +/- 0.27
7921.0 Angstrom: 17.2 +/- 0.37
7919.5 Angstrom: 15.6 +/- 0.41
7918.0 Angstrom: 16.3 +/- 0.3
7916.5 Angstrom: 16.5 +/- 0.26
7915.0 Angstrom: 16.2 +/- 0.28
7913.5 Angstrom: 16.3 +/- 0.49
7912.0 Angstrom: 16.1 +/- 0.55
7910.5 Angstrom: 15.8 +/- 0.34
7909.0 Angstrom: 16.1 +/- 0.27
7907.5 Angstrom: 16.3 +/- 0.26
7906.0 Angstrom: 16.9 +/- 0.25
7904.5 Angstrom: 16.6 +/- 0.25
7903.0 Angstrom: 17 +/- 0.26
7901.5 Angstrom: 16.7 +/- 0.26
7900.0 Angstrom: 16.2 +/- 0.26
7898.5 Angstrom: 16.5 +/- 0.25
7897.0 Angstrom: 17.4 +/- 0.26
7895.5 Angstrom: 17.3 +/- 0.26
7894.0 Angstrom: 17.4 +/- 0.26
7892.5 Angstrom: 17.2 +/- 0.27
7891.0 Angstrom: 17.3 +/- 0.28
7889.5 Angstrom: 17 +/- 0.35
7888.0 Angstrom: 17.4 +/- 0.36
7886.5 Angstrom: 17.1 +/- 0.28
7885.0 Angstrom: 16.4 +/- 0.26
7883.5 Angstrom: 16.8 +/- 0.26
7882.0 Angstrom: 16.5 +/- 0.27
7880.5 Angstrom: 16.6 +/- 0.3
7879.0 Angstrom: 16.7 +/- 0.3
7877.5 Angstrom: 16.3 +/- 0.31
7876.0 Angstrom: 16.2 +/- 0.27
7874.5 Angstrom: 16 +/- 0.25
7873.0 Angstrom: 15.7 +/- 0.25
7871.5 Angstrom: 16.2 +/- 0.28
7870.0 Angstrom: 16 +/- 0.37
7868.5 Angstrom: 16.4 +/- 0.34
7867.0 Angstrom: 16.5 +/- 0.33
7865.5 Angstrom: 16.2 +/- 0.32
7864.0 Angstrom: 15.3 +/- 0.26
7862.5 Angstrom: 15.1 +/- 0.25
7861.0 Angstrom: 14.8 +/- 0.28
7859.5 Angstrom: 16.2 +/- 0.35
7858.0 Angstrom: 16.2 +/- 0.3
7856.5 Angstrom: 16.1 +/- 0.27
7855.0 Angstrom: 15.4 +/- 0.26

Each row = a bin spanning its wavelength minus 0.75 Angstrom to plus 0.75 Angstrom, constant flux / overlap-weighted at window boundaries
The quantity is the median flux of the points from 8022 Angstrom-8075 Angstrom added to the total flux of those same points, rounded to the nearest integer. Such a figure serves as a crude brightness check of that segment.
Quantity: 717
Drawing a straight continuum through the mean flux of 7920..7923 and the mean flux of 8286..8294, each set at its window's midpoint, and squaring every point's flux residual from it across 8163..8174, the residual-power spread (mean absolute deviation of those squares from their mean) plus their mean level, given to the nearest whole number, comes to 6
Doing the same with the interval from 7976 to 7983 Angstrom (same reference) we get 1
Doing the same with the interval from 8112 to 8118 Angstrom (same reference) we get 5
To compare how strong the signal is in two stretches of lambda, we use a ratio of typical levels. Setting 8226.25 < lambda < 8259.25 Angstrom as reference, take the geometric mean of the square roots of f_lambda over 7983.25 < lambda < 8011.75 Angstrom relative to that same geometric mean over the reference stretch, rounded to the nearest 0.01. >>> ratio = 0.93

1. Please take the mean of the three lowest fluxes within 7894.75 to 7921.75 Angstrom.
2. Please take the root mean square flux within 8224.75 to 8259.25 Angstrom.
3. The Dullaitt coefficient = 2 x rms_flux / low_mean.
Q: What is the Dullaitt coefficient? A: 2.7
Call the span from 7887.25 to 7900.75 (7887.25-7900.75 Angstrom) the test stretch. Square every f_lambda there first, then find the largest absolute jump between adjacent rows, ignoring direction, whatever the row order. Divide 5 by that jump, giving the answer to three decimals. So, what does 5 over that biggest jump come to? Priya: 0.164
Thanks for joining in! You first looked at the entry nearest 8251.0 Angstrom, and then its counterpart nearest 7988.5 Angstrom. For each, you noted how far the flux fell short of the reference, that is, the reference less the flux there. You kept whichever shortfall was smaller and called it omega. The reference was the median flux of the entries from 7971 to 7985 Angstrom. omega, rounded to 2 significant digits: -3.2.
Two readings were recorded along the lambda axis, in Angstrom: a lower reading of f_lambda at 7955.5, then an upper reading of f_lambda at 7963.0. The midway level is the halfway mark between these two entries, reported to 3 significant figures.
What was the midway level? 18.0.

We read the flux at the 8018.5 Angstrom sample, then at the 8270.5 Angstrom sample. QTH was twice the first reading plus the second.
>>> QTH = 60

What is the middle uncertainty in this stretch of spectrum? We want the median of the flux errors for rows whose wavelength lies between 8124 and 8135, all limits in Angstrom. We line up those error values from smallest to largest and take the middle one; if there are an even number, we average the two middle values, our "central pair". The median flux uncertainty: 0.280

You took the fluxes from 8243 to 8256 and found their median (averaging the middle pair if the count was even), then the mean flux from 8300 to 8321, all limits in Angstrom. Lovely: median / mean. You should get 1.04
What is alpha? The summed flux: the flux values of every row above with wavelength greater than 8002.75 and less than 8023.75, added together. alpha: 266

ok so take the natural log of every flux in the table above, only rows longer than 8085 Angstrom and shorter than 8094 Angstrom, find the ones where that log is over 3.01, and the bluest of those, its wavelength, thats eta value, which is 8087.5 Angstrom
